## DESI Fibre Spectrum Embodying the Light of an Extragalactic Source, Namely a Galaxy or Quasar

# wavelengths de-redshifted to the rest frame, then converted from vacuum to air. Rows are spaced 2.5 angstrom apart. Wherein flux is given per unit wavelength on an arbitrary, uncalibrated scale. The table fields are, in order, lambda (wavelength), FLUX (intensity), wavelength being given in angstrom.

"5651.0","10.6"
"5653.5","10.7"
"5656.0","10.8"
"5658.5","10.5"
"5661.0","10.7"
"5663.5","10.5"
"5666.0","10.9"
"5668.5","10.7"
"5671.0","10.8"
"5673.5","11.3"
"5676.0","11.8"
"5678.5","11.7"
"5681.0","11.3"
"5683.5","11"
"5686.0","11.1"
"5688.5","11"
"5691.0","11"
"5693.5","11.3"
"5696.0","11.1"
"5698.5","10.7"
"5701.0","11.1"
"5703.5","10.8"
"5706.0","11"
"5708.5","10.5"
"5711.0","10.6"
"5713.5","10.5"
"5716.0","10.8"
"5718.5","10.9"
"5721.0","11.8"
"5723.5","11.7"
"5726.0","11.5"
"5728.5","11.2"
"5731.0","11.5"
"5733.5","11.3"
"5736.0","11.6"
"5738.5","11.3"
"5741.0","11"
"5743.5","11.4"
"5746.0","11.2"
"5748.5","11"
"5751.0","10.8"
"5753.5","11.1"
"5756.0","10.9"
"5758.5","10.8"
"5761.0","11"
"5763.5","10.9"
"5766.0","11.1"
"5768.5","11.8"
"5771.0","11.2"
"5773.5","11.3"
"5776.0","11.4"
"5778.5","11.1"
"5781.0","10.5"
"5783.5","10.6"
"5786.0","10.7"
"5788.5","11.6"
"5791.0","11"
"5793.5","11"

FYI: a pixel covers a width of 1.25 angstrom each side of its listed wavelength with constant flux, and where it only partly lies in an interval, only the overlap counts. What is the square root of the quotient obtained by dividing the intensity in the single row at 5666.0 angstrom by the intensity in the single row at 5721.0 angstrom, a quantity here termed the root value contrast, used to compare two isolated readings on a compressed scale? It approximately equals 0.961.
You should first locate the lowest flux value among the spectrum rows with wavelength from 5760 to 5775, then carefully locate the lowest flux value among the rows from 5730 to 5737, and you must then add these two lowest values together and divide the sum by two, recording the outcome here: 11.1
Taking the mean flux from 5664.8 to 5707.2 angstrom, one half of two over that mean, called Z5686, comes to 0.0901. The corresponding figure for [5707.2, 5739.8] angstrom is 0.0895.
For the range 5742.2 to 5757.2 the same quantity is 0.0904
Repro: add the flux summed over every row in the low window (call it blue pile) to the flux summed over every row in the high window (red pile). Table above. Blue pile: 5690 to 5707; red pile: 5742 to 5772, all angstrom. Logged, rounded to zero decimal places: 210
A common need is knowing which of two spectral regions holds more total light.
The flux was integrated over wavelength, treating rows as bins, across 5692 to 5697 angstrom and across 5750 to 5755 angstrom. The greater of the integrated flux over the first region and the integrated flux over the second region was 56.0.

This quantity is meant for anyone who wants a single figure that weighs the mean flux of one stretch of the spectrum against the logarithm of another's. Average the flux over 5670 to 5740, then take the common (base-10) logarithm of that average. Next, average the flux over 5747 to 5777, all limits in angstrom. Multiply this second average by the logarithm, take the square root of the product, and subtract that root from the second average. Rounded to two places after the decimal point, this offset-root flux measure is 7.70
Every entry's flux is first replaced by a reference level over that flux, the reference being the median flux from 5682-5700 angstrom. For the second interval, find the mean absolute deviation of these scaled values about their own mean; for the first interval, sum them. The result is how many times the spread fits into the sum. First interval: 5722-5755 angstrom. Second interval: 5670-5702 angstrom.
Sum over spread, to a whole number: 611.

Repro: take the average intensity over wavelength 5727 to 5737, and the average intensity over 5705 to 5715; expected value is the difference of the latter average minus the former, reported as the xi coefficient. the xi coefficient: -0.8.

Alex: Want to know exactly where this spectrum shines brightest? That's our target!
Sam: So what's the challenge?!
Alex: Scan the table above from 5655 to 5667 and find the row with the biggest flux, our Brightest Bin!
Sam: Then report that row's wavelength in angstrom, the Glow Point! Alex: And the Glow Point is 5666.0 angstrom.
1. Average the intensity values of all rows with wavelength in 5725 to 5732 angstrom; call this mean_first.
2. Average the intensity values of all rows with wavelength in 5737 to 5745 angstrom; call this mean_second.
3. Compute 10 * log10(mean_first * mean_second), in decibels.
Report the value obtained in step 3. 21.1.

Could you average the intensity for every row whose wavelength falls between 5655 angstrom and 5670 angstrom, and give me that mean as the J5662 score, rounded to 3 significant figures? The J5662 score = 10.7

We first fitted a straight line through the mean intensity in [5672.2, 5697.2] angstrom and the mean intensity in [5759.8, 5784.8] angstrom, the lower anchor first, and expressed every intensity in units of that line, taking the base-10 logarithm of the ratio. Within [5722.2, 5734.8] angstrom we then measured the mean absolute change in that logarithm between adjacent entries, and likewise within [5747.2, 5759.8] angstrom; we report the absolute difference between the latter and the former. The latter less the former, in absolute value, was 0.002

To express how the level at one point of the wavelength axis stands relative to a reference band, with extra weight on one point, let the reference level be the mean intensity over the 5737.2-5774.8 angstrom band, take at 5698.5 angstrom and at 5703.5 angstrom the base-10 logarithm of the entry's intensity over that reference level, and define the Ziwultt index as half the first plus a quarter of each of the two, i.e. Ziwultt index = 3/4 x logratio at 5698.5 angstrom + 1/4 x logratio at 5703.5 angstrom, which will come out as -0.016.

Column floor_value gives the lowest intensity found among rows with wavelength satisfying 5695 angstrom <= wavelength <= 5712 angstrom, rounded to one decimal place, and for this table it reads 10.5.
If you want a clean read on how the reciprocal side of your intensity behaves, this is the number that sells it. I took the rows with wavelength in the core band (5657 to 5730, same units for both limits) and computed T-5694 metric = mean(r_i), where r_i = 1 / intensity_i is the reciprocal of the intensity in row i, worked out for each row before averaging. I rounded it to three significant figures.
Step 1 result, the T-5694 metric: 0.0908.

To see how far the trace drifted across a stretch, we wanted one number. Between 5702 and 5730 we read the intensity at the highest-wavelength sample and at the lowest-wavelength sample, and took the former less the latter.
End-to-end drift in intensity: 0.4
